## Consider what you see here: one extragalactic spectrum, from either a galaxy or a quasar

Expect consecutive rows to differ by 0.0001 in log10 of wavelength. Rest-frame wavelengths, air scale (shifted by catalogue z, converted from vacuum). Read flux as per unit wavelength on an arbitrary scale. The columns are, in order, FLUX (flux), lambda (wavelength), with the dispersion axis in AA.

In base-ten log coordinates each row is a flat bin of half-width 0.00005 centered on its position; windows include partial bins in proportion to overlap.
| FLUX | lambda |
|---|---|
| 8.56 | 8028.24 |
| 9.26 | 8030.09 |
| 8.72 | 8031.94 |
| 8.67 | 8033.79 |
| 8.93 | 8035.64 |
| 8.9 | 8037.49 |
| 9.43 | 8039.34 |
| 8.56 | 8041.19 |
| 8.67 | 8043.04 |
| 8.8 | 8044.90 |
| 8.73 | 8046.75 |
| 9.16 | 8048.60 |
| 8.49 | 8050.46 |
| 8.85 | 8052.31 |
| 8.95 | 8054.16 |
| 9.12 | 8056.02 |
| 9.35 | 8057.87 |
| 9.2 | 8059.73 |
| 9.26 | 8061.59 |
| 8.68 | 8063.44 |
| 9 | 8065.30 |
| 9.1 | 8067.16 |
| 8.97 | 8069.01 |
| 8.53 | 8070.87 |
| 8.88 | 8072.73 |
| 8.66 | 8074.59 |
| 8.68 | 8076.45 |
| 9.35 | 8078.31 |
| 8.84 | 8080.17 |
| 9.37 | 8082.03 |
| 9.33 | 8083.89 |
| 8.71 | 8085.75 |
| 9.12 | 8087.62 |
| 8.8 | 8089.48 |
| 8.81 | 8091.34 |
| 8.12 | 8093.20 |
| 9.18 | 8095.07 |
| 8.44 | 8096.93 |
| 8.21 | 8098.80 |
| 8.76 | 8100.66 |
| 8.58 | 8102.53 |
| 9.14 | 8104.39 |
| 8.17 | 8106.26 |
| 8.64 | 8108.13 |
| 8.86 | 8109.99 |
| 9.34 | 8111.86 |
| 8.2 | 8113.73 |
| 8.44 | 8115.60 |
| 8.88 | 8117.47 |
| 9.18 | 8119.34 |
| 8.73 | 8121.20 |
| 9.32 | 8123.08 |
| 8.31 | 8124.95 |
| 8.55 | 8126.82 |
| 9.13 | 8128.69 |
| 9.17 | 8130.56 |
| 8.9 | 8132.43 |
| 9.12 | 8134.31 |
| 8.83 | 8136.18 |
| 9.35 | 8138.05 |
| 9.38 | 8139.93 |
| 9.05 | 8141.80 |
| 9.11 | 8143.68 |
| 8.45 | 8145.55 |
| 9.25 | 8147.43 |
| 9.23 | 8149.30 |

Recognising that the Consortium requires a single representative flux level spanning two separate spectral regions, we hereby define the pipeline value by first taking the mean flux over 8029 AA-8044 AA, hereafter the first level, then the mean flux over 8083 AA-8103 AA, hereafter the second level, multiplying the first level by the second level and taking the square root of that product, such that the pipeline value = 8.81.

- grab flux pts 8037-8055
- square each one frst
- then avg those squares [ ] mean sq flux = 78.5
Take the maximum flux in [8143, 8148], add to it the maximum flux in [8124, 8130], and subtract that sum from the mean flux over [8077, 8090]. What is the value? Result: -9.31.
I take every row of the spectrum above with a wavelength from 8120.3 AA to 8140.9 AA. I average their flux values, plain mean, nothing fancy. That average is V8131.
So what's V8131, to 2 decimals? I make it 8.98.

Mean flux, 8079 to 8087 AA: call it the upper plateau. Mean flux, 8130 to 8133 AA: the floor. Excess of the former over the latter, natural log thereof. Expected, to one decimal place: -3.6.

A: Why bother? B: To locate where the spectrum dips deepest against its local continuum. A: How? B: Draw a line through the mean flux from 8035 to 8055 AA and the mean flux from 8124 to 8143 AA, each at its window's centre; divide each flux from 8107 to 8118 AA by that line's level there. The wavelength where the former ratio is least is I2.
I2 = 8113.73 AA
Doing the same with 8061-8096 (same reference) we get 8093.20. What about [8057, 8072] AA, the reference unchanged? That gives 8070.87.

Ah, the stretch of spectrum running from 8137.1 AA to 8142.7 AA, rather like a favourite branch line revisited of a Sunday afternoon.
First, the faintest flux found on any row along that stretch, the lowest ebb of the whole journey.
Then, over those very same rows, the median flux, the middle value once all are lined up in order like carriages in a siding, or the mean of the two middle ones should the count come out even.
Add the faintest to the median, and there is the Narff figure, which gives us 18.4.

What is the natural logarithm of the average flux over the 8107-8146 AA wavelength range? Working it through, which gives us 2.19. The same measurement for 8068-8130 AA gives 2.17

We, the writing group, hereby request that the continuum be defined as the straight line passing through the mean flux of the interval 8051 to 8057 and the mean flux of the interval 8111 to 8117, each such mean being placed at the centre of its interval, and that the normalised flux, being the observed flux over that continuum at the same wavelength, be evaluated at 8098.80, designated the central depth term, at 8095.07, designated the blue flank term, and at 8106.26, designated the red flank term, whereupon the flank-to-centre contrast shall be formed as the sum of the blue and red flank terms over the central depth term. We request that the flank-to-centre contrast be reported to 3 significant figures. 2.12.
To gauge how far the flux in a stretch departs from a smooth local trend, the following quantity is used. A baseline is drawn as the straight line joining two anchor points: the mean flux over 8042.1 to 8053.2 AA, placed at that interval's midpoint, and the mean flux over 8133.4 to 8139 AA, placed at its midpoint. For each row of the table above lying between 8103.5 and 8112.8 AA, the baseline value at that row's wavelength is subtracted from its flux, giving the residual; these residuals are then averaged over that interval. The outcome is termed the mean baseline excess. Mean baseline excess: -0.2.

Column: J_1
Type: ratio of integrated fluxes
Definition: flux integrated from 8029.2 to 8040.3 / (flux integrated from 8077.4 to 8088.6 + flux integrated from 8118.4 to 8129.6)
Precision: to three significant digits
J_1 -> 0.495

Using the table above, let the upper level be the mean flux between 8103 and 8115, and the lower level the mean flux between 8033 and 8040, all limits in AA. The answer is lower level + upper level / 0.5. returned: 26.4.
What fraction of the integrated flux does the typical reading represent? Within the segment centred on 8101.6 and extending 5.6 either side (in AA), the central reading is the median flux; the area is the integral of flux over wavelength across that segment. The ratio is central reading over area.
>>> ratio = 0.0889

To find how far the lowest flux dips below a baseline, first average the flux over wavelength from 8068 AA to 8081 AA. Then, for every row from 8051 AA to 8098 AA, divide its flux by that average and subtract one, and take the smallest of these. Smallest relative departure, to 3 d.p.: -0.082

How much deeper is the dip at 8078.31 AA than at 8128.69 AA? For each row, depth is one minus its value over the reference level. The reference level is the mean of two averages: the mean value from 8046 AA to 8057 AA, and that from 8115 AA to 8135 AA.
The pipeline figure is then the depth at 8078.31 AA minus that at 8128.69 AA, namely -0.025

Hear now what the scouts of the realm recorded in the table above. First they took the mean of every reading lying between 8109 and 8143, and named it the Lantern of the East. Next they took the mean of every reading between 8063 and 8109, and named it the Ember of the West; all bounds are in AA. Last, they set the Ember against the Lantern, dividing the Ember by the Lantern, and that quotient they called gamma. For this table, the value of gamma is 0.986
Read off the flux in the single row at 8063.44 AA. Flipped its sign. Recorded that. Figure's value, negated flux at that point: -8.7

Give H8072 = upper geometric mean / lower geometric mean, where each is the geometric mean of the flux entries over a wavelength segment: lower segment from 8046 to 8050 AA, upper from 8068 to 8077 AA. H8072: 0.98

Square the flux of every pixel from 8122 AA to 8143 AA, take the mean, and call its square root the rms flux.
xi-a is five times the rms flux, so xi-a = 45.1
